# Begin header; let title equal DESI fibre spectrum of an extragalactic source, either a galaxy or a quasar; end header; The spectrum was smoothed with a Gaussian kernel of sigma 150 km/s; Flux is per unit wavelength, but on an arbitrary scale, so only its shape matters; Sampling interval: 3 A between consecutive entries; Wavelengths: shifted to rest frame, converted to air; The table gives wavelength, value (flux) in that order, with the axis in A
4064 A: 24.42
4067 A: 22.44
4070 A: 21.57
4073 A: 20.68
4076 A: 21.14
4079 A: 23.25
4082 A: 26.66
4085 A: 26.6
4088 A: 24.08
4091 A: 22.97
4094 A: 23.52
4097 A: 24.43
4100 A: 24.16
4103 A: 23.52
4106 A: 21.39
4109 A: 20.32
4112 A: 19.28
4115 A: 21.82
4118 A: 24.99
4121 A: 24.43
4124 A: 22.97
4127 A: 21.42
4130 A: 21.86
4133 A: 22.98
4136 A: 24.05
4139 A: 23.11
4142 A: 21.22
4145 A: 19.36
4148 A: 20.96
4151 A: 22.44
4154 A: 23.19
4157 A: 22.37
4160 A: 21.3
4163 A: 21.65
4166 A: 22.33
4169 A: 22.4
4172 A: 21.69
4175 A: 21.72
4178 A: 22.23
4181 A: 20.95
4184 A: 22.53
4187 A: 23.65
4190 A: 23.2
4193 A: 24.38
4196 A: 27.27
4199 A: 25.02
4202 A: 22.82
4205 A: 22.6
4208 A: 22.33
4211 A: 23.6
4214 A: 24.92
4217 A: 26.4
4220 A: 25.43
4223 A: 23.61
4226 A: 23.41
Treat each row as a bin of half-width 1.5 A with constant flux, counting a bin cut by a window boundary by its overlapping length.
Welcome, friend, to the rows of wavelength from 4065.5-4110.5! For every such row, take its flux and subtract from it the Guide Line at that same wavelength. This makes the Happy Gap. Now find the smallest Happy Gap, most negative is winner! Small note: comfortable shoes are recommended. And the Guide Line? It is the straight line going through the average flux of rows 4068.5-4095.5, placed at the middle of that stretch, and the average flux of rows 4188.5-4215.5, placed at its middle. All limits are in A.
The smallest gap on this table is -3.21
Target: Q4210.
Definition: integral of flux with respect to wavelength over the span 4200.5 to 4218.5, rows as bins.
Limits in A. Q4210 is 428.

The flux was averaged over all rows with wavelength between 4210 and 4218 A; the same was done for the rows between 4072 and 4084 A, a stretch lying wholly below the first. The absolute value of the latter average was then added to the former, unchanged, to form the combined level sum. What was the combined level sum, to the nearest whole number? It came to 48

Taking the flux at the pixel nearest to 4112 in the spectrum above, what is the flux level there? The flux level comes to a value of 19.28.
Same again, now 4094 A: 23.52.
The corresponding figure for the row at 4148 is 20.96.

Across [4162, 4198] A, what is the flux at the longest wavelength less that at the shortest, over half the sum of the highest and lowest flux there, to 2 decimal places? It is 0.23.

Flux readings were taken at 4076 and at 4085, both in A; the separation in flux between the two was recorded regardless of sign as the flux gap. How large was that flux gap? 5.5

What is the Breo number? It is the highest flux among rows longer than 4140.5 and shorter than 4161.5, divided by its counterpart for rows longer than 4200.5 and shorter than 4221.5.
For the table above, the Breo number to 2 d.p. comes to 0.88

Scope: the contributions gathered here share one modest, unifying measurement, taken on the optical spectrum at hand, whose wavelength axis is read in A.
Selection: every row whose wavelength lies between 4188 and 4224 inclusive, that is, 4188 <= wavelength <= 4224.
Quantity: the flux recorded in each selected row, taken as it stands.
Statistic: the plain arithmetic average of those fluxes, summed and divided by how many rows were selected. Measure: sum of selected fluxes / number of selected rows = 24.30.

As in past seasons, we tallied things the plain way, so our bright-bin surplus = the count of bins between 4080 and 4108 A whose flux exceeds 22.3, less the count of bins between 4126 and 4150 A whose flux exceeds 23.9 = 7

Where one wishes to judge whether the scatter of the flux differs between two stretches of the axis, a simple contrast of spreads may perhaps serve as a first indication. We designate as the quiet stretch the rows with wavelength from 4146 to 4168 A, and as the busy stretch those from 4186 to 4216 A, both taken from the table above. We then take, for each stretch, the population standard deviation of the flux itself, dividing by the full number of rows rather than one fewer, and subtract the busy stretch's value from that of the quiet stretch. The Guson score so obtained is -0.70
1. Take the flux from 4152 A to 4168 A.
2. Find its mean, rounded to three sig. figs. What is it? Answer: 22.2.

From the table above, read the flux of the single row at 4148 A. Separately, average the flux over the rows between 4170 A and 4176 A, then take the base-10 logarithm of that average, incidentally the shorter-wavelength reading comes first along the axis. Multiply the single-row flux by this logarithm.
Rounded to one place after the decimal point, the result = 28.0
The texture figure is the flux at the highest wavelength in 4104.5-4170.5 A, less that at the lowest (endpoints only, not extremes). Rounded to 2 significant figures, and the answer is 1.0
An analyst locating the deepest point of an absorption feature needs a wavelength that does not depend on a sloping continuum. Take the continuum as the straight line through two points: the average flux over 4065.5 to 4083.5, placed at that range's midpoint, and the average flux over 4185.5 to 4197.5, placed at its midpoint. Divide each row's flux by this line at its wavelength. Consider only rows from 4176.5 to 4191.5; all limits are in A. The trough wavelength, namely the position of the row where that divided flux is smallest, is 4181 A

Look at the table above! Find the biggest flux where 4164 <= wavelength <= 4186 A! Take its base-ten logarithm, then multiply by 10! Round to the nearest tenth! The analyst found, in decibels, 13.5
